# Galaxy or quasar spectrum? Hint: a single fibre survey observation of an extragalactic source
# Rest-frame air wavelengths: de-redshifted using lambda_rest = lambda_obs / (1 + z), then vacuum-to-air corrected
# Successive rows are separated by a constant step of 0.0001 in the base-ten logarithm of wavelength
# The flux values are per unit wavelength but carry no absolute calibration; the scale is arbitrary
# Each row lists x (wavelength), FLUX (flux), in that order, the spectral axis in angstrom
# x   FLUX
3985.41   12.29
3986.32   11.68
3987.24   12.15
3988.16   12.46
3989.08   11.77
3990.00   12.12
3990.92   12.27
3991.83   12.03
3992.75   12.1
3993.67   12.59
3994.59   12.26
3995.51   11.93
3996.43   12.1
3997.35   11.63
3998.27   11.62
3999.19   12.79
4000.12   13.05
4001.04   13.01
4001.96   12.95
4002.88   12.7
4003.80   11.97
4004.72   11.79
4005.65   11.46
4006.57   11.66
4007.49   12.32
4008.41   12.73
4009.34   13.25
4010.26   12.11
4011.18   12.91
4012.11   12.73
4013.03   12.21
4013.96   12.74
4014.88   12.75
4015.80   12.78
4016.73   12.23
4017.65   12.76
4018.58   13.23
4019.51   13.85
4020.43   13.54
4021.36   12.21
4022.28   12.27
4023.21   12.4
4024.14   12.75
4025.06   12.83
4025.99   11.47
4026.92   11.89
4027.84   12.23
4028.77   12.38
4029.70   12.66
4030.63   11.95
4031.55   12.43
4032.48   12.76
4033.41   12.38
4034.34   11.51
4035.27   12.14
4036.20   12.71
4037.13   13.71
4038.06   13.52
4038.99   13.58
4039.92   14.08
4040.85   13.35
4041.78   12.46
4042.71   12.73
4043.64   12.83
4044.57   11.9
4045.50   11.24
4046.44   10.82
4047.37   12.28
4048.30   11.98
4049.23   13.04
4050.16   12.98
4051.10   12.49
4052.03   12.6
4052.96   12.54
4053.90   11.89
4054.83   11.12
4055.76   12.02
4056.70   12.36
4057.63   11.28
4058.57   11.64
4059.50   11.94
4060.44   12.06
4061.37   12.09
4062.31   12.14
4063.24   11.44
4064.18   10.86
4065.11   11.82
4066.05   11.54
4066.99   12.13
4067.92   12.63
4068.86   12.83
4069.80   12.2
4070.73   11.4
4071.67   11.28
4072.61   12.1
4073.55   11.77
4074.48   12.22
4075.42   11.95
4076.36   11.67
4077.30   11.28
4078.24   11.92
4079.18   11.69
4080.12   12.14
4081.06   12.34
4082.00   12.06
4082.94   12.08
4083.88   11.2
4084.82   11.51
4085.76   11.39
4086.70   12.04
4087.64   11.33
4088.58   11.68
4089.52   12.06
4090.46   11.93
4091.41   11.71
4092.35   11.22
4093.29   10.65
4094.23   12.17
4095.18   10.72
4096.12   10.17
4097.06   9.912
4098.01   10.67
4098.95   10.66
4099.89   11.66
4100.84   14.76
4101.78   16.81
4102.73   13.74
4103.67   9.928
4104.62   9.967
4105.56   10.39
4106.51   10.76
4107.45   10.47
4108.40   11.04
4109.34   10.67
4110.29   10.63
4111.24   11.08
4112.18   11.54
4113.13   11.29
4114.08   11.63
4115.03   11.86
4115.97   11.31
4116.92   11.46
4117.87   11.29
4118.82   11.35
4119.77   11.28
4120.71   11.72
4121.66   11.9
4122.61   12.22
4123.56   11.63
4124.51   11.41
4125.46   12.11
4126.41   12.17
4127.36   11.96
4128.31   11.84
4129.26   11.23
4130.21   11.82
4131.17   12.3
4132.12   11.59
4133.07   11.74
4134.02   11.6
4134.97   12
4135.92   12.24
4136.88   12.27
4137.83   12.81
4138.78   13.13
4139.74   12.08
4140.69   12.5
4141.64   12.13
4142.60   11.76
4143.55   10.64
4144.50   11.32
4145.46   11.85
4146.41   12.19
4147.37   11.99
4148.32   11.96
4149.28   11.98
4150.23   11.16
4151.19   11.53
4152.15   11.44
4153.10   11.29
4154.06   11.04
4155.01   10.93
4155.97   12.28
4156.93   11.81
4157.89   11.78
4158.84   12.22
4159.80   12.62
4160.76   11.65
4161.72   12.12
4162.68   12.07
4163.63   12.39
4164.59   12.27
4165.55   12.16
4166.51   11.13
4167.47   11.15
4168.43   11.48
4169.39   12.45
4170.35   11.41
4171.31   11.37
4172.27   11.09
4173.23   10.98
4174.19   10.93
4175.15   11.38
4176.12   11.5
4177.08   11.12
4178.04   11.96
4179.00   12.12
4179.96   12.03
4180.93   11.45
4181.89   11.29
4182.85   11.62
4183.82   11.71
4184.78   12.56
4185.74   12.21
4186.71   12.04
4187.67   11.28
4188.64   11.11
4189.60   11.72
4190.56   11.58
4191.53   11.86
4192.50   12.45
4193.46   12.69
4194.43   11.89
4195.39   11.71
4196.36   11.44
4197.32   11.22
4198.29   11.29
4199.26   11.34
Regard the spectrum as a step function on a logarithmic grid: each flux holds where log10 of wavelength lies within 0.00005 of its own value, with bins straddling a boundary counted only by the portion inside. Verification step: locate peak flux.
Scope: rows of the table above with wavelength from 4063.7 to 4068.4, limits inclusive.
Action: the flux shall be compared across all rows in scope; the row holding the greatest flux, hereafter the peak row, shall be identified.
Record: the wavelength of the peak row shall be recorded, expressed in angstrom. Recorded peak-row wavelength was 4067.92 angstrom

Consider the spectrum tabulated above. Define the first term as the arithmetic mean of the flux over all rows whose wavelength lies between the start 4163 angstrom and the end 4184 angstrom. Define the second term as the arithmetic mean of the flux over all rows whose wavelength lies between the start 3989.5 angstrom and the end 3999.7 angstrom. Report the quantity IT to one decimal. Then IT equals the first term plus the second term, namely 23.7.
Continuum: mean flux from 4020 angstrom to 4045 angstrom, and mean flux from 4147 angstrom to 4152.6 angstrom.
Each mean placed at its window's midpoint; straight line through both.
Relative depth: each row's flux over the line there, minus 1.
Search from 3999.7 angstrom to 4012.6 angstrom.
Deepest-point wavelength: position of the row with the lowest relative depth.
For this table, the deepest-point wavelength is 4005.65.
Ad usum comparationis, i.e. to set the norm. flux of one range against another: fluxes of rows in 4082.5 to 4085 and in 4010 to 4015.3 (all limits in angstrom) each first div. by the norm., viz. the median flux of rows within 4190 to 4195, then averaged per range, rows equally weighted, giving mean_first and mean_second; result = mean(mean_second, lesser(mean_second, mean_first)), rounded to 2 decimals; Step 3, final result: 1.02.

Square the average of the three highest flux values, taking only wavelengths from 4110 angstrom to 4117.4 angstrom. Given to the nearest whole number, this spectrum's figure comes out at 136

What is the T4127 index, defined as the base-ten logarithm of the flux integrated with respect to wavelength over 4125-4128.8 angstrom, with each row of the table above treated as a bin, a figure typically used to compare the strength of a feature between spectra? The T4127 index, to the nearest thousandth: 1.660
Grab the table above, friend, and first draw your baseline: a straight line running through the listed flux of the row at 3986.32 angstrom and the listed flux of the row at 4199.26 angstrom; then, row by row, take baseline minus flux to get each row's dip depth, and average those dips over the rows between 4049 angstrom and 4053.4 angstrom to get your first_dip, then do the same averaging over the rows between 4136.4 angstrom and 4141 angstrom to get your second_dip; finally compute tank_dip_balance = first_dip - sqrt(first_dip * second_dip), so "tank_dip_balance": -2.3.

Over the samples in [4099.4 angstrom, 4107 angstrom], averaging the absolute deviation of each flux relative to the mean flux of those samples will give 2.1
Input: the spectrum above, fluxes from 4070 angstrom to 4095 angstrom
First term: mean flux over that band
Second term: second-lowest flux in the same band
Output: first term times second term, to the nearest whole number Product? 131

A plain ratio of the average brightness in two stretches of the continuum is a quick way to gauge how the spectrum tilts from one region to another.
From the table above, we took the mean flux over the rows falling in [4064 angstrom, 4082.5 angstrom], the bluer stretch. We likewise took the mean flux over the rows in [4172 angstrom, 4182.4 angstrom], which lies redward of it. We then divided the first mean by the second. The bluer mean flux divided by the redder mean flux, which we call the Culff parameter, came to 1.04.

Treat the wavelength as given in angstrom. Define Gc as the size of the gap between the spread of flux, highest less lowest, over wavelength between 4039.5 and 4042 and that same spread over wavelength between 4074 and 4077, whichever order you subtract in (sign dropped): 1.1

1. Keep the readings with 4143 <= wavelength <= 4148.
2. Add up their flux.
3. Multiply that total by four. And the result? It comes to 232.0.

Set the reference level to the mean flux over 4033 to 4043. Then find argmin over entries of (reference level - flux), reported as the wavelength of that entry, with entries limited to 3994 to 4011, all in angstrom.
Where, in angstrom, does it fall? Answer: 4009.34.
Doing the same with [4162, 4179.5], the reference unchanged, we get 4169.39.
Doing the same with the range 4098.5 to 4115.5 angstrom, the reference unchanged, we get 4101.78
